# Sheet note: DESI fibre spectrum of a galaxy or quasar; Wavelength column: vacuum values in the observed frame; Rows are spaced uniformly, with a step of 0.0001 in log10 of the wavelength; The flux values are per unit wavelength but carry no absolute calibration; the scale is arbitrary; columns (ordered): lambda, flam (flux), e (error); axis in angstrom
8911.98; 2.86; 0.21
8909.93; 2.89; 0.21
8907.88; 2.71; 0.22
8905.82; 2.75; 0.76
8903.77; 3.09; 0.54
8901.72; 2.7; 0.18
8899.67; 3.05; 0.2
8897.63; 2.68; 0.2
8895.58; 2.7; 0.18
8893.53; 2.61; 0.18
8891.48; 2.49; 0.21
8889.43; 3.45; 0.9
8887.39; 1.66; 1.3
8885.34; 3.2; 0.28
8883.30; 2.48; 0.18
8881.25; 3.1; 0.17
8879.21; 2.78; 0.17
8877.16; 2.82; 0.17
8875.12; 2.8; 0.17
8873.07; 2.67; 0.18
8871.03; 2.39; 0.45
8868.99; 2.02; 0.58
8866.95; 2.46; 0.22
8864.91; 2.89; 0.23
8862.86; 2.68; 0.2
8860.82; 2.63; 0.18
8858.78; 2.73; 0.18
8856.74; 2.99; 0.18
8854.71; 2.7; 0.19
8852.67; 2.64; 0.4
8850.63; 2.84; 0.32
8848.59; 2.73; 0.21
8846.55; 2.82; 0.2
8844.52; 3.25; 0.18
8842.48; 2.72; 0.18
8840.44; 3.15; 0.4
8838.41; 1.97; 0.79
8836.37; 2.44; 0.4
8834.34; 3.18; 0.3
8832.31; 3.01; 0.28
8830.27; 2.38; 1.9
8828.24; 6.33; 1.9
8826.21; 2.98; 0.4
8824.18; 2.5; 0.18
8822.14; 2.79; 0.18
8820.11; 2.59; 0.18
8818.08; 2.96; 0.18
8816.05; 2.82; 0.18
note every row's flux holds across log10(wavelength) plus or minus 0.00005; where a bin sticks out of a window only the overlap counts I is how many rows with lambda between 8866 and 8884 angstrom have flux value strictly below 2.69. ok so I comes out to 5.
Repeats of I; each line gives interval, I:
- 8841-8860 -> 1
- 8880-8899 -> 5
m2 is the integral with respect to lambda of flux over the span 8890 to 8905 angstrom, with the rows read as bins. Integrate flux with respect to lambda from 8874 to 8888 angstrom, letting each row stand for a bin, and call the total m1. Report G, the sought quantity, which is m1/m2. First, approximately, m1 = 38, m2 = 41.7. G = 0.91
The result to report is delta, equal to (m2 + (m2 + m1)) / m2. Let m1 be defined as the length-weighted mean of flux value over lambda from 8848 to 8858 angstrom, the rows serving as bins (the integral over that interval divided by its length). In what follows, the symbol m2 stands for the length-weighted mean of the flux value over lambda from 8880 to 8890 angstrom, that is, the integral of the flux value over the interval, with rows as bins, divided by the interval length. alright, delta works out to 3.01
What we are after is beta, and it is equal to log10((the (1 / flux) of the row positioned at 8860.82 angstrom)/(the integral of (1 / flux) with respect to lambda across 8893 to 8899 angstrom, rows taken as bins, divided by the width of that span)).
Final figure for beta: 0.01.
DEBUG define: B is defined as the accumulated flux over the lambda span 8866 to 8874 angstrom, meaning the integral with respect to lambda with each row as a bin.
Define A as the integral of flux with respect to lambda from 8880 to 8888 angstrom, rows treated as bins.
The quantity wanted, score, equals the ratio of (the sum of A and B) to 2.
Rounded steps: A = 21.3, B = 19.1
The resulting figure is 20.2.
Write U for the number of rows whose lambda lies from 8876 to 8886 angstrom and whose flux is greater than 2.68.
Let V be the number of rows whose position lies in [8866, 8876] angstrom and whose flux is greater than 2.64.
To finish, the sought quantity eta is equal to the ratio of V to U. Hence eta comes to 0.5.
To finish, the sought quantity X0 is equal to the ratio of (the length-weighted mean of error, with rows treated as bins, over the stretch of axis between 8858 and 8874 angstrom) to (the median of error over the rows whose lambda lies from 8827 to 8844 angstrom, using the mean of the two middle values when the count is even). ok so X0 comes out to 0.7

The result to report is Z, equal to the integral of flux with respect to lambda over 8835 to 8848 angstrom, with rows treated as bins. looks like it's 36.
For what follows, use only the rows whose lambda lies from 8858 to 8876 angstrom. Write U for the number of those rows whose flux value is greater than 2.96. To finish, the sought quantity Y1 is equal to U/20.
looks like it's 0.00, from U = 0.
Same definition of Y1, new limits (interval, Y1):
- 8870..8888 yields 0.10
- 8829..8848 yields 0.20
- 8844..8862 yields 0.10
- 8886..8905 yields 0.15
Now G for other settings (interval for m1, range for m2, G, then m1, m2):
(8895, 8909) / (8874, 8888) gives 1.03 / 39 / 38.1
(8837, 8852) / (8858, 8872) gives 1.17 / 42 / 35.6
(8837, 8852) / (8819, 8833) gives 0.92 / 42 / 45.2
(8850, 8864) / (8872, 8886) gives 0.97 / 38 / 39.5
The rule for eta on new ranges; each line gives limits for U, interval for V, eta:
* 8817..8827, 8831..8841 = 1.0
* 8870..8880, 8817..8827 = 1.0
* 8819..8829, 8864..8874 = 0.7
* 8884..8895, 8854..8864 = 2.0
